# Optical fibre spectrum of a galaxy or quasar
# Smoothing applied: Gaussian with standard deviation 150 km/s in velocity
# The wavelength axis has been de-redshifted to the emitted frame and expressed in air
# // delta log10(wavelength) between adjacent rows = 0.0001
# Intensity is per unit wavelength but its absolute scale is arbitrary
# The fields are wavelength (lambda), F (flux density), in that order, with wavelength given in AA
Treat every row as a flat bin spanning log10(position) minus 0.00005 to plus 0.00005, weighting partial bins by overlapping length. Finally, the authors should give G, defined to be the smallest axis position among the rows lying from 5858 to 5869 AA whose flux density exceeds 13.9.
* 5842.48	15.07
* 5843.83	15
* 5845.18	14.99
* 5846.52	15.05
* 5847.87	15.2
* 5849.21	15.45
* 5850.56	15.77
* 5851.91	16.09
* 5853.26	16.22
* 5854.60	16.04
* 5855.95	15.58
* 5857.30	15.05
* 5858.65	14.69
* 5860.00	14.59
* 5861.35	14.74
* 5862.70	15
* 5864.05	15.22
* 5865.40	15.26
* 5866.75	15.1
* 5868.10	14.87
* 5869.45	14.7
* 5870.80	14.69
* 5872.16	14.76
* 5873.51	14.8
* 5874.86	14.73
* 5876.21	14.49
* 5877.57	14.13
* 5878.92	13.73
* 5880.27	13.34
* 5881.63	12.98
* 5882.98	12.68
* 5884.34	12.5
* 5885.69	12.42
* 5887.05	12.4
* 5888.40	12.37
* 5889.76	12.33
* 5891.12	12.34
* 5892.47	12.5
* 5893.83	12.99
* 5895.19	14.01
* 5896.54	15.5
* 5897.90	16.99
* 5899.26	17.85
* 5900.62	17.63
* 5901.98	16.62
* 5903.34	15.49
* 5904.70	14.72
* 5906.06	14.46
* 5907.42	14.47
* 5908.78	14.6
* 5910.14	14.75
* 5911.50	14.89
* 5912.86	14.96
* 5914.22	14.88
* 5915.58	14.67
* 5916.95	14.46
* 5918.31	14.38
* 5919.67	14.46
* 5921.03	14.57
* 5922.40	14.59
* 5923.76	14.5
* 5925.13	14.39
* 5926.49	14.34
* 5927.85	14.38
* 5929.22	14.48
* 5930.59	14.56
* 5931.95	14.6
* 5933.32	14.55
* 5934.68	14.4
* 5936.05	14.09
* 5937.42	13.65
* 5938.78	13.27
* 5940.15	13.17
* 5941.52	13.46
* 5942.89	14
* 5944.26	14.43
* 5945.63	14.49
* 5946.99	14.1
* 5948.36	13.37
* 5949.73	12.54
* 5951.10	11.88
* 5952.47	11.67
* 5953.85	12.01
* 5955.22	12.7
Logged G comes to 5858.65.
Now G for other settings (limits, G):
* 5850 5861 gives 5850.56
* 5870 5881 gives 5870.80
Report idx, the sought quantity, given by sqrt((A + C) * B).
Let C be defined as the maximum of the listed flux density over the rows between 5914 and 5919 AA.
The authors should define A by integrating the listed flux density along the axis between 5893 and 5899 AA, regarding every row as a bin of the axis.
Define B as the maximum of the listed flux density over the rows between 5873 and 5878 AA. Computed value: 39.4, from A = 90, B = 14.8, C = 14.88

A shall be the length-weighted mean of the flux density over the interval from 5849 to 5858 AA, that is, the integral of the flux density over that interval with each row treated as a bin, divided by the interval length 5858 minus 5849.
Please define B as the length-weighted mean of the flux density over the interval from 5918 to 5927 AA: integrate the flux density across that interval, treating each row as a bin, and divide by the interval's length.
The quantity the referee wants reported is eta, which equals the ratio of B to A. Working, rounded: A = 15.7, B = 14.5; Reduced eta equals 0.92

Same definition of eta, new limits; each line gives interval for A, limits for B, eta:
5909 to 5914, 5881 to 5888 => 0.85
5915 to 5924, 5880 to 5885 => 0.88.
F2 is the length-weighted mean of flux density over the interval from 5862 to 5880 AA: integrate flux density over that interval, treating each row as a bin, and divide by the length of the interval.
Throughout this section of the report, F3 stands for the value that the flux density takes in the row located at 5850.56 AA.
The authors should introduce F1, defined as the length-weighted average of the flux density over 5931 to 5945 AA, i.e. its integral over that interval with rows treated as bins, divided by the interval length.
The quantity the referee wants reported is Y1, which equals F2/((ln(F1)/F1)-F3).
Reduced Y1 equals -0.94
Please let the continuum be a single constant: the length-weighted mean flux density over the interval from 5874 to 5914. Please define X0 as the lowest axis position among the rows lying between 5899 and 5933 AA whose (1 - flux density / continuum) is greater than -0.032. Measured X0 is 5906.06 AA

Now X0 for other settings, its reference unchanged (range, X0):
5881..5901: 5881.63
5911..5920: 5915.58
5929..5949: 5929.22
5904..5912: 5906.06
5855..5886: 5858.65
